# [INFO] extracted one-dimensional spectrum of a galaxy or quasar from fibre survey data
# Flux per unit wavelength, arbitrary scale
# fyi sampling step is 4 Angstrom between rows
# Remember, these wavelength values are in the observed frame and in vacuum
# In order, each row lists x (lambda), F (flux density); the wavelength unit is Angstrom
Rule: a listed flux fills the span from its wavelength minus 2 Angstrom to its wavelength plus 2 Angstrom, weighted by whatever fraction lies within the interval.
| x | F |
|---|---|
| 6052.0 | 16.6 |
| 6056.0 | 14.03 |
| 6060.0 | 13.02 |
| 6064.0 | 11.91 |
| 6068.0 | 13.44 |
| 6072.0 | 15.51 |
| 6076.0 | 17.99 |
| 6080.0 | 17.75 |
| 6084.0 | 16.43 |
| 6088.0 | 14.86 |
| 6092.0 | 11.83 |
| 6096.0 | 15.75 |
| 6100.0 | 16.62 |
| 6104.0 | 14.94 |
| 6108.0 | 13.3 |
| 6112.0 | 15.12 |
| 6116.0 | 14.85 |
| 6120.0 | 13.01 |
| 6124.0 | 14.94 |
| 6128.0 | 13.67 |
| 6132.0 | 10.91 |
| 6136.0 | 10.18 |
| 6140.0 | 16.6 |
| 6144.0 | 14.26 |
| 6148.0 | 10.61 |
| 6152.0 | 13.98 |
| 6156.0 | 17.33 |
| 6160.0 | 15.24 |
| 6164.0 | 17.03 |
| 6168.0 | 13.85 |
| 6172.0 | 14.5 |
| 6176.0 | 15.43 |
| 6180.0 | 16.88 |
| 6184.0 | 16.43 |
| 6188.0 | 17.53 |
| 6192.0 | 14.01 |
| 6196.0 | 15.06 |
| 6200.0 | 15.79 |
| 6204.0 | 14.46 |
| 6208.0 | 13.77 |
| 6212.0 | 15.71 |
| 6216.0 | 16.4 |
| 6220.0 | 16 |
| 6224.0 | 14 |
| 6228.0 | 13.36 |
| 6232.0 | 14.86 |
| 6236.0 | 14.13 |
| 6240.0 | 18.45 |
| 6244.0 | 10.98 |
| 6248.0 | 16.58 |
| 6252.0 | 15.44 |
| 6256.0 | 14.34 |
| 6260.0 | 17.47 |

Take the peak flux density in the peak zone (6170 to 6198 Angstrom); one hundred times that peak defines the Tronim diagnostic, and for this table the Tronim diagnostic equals 1753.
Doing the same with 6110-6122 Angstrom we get 1512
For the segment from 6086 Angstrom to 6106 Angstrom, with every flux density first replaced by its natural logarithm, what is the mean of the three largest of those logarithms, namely 2.76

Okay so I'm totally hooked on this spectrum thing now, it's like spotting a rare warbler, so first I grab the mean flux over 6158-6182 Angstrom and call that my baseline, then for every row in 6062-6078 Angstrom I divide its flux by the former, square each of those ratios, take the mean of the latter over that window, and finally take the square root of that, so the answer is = 0.96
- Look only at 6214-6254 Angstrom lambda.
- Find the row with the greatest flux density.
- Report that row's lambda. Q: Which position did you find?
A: 6240.0 Angstrom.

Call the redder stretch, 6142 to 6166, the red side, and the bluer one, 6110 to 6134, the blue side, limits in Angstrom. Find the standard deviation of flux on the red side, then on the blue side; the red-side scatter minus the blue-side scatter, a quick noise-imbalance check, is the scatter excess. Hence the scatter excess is 0.8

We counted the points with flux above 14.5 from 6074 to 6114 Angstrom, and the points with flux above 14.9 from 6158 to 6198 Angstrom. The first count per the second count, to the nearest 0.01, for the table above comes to 1.14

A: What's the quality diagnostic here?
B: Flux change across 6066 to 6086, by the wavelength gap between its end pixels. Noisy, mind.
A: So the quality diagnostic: 0.19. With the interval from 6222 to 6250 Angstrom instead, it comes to 0.11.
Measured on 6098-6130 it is -0.11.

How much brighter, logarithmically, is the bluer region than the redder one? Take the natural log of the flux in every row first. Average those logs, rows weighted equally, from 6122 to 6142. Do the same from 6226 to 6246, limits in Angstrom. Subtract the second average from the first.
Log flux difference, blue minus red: -0.08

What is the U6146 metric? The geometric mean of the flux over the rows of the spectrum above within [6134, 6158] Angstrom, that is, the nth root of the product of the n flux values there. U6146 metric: 13.6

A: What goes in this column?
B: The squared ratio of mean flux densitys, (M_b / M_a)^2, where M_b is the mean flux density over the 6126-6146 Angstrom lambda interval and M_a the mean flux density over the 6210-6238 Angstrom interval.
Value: 0.77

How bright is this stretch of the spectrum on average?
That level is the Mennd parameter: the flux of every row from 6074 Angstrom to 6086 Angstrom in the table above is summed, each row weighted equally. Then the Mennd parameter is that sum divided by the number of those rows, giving 17.4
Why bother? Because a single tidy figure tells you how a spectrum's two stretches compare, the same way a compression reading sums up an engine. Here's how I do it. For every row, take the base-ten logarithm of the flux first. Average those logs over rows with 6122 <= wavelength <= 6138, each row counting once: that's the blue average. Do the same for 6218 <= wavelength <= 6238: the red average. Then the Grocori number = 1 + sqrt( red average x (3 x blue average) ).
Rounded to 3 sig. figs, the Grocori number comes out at 2.95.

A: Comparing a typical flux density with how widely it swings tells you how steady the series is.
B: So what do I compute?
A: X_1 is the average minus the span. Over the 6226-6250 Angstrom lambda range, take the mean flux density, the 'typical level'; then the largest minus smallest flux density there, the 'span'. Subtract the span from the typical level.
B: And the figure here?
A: 7.3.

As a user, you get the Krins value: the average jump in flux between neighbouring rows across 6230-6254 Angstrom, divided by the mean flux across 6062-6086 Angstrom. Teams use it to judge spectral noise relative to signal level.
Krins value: 0.25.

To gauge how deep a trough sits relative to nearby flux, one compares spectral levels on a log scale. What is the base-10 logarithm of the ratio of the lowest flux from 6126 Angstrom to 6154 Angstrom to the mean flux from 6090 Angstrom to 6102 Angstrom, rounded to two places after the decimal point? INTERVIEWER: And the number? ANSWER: -0.16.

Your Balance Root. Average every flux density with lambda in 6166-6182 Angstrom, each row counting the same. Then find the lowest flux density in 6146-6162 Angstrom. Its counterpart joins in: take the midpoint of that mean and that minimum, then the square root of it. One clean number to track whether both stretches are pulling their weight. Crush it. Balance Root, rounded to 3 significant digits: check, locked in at 3.59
